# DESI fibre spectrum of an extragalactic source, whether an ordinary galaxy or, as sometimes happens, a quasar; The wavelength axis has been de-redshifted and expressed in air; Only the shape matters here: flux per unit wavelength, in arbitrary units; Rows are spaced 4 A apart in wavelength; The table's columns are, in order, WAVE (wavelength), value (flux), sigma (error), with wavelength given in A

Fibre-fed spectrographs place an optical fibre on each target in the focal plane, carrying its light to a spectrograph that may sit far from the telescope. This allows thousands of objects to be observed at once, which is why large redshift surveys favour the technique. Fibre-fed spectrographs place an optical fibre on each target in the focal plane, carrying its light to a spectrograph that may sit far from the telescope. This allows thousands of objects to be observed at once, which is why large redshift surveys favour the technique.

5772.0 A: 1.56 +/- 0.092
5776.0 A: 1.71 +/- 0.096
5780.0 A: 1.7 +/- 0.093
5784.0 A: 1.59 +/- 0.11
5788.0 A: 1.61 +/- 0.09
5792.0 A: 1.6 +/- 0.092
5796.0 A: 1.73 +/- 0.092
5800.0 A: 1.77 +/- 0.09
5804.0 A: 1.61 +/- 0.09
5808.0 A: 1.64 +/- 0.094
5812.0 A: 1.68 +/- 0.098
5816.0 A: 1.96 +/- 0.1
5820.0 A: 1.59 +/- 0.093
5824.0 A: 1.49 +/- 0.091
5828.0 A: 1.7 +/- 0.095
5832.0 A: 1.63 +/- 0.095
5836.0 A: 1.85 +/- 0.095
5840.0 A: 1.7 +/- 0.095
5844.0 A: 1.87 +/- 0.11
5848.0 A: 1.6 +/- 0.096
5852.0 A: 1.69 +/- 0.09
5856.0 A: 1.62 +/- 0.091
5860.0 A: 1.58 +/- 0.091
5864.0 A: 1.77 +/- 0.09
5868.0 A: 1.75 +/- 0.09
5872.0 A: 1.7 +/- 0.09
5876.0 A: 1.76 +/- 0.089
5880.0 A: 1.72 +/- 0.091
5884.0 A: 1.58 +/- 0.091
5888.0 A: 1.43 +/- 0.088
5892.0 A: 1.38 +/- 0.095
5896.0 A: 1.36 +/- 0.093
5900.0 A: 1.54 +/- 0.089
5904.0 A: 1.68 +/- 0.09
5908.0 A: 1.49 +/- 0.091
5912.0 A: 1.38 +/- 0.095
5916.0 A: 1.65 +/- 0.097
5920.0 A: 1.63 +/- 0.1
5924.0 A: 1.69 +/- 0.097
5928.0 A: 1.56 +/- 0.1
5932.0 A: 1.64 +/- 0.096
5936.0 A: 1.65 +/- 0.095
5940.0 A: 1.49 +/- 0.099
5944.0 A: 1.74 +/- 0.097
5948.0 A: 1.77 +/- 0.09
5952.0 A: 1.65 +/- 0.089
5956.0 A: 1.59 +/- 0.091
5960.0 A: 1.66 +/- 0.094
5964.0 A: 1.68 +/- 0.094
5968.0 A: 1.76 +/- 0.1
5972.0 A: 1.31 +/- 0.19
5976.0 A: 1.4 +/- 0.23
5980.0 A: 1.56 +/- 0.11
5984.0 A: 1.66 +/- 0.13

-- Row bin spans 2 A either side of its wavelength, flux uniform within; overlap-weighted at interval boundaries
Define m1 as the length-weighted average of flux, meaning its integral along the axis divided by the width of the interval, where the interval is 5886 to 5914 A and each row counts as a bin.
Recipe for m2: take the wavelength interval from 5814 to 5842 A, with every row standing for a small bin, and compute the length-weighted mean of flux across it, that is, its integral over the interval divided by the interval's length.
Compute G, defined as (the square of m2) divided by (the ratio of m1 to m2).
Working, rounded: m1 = 1.47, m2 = 1.70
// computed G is 3.4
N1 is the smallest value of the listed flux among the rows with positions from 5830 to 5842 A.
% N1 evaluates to 1.63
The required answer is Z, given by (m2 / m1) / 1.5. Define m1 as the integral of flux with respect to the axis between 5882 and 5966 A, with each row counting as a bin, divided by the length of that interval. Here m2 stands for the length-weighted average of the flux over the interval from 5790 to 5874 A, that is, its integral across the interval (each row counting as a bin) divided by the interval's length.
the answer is 0.71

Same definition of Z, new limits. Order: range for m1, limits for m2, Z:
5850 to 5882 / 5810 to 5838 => 0.67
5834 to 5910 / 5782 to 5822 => 0.68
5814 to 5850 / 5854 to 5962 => 0.63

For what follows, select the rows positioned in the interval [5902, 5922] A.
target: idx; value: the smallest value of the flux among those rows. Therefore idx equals 1.38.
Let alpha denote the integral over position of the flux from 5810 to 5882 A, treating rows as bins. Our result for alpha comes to 123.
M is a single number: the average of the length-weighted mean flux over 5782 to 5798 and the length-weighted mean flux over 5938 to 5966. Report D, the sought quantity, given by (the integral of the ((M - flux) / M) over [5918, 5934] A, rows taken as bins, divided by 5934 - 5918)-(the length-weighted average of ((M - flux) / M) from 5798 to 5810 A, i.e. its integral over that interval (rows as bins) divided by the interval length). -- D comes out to 0.026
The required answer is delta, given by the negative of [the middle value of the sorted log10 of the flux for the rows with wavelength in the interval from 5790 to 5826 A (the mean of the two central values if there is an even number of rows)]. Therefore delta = -0.215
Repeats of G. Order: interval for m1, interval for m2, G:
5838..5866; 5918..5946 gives 2.6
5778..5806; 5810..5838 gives 3.0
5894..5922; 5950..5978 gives 2.6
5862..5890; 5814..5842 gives 3.0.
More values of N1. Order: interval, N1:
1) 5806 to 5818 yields 1.64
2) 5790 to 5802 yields 1.6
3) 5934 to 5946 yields 1.49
